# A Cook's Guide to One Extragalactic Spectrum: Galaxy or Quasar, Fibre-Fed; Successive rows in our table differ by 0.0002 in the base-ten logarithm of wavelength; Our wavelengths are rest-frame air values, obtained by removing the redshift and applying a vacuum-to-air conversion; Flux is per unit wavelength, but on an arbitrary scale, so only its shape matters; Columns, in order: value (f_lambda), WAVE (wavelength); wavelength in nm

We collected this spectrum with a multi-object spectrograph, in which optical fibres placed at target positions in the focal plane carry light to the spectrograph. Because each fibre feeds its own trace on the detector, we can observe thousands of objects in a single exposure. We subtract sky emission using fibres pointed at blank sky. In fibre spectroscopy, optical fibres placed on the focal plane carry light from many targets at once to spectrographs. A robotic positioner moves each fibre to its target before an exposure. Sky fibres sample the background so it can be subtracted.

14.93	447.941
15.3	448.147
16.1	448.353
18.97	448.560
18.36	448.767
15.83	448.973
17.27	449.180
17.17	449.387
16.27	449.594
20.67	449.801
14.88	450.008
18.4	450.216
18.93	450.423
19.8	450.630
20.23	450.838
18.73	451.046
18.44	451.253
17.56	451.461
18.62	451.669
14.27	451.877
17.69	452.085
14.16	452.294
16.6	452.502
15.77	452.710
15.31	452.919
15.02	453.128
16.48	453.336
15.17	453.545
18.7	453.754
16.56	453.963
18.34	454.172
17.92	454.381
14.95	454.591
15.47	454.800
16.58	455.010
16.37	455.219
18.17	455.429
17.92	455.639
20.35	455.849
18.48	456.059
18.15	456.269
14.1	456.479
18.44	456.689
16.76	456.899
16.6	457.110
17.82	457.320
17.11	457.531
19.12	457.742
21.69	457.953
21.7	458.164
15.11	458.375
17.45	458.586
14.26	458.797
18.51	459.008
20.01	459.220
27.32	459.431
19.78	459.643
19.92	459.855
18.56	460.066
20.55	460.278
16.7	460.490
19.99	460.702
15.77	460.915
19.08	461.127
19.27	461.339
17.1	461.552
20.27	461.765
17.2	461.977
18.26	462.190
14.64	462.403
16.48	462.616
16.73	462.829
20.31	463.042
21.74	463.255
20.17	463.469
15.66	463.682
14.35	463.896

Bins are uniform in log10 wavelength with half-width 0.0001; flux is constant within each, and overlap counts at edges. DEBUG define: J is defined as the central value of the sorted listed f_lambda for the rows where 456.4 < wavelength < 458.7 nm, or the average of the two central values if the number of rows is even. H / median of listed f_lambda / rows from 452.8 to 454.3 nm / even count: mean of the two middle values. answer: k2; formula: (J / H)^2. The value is 1.12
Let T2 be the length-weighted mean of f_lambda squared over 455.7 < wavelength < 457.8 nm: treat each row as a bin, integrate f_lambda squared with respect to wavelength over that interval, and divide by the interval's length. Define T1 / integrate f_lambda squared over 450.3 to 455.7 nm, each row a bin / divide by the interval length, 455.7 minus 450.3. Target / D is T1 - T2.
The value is -21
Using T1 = 294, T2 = 315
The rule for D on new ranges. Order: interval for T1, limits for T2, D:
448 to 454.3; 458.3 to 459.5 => -65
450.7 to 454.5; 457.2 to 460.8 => -83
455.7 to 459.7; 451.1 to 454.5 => 72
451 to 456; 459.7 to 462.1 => -61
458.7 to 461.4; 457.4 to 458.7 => 25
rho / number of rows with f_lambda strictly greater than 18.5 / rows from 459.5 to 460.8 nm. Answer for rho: 5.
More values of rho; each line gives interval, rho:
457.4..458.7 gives 3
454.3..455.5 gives 0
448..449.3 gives 1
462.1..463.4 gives 2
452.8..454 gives 1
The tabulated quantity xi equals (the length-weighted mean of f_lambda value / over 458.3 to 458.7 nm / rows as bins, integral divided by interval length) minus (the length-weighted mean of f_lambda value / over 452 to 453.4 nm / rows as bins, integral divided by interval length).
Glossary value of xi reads 0.5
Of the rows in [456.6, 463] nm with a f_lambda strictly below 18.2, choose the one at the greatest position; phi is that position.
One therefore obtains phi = 462.829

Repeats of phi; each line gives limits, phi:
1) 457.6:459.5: 458.797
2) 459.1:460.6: 460.490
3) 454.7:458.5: 458.375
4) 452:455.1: 455.010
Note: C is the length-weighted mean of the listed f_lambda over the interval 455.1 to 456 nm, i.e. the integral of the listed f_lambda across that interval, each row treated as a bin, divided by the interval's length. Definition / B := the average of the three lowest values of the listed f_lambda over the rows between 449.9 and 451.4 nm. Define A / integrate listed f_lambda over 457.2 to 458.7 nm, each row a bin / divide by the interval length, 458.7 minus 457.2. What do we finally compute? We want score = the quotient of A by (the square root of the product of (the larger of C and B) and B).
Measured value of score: 1.05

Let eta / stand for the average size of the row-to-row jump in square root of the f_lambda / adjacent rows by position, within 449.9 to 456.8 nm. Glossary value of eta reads 0.209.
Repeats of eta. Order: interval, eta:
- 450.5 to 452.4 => 0.236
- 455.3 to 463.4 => 0.292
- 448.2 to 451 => 0.238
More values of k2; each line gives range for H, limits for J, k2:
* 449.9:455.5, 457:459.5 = 1.20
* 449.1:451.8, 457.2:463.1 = 1.01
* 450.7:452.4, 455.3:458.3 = 1.01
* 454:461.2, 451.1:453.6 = 0.79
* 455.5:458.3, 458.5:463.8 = 1.05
